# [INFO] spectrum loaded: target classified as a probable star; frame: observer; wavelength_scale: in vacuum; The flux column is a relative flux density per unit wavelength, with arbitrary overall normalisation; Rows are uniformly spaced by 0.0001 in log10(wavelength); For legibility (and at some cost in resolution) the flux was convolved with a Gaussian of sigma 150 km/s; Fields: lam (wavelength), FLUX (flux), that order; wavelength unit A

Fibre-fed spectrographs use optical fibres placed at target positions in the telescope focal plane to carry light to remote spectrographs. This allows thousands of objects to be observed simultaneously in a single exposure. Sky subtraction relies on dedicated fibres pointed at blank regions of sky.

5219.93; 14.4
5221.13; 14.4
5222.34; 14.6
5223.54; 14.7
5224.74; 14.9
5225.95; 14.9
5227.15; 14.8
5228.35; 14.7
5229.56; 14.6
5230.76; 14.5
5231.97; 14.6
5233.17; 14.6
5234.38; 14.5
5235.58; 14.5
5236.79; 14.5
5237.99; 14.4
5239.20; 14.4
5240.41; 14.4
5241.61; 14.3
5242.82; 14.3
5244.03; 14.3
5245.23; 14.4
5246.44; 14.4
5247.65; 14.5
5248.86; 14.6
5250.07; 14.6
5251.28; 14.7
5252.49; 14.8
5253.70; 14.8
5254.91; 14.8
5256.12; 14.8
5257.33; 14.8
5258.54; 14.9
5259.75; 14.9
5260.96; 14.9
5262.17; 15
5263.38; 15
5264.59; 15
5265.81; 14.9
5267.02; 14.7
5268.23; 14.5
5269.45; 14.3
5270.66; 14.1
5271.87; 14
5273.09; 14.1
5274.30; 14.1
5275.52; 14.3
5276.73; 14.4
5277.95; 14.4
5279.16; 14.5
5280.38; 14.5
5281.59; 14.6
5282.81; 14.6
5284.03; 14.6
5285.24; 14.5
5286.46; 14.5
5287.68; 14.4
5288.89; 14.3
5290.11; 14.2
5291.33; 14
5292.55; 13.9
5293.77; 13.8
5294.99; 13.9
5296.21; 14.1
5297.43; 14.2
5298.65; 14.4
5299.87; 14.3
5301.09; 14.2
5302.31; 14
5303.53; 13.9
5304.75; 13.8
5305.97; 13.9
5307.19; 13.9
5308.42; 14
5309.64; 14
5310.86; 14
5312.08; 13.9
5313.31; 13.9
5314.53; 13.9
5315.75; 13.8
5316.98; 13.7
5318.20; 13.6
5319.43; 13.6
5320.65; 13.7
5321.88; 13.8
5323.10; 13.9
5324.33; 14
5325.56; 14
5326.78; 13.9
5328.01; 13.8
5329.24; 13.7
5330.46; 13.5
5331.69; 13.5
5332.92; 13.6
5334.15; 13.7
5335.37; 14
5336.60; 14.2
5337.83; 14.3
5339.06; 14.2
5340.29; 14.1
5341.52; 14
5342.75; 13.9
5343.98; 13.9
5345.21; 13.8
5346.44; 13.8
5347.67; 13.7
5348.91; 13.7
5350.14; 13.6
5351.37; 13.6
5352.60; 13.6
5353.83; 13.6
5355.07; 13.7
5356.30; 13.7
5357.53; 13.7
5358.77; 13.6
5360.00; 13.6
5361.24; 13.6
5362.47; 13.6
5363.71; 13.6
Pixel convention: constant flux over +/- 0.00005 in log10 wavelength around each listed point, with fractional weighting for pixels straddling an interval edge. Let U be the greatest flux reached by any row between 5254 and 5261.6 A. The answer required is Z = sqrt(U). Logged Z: 3.86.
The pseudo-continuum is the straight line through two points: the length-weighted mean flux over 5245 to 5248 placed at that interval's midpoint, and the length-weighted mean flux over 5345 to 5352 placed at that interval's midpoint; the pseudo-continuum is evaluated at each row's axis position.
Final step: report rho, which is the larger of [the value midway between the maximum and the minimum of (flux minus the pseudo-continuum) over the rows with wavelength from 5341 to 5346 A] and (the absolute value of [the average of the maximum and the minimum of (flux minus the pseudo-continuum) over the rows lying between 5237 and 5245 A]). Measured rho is 0.17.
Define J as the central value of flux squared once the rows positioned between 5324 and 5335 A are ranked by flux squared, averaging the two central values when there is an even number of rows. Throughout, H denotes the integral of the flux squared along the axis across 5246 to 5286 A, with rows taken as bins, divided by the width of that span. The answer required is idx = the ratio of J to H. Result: 0.88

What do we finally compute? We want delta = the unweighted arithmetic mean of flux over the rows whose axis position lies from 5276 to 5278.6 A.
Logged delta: 14.4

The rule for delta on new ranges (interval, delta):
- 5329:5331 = 13.6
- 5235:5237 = 14.5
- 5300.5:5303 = 14.1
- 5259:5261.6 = 14.9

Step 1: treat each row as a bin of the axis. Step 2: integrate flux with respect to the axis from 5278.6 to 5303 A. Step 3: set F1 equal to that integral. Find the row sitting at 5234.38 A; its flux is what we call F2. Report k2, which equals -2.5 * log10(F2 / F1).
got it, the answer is 3.45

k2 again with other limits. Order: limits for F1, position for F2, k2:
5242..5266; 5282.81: 3.46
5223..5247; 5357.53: 3.51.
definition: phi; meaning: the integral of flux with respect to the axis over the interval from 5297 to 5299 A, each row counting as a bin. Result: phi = 29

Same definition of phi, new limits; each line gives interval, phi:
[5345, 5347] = 28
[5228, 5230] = 29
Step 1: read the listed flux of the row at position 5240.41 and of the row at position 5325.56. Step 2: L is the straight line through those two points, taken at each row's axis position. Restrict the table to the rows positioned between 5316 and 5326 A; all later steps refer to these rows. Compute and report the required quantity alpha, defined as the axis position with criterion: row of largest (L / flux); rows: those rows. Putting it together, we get 5318.20 A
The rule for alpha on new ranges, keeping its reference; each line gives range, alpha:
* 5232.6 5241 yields 5237.99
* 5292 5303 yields 5293.77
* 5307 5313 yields 5307.19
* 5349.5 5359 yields 5350.14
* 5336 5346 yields 5345.21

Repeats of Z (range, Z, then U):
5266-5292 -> 3.83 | 14.7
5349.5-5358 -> 3.70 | 13.7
